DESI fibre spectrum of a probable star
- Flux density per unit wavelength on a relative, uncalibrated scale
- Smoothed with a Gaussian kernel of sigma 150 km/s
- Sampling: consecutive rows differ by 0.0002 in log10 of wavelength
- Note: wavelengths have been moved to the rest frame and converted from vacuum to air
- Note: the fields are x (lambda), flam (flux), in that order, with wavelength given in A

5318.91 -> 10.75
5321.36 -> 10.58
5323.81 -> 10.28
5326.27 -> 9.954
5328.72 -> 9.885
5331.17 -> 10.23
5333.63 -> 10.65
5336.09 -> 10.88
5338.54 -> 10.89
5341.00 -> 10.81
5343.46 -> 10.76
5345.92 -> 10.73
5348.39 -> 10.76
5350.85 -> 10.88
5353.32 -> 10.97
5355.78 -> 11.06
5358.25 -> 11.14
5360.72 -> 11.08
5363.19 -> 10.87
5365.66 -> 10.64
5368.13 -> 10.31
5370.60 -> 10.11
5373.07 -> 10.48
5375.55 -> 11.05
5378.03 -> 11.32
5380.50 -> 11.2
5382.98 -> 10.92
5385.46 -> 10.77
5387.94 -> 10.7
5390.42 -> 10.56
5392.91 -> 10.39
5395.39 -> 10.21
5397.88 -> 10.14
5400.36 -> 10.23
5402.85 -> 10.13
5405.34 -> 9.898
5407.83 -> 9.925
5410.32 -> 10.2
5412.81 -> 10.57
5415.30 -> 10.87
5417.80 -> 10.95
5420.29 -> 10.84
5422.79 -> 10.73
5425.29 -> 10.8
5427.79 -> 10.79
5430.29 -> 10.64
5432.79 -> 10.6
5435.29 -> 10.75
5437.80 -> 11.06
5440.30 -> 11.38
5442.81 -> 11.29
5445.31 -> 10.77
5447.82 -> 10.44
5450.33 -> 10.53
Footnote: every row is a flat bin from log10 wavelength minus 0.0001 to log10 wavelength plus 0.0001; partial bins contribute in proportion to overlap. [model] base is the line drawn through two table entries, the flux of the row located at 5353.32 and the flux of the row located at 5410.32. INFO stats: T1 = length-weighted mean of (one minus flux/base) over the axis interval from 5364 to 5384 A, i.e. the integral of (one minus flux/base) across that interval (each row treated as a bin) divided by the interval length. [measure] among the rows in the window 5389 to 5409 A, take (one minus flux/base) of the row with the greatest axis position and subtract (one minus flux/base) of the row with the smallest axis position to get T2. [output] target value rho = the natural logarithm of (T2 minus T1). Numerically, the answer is -3.1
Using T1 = -0.01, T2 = 0.039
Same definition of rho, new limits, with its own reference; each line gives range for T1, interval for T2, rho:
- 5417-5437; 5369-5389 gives -6.2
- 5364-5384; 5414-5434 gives -4.8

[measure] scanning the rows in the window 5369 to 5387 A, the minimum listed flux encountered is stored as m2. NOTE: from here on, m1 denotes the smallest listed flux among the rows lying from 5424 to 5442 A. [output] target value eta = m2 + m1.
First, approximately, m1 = 10.6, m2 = 10.11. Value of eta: 20.7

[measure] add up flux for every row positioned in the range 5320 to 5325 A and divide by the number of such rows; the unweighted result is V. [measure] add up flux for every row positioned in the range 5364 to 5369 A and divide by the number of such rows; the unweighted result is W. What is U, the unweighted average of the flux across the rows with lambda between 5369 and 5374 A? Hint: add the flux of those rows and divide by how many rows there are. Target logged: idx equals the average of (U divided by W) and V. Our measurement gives 5.71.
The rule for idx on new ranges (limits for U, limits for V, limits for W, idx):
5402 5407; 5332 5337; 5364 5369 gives 5.86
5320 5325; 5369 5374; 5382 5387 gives 5.63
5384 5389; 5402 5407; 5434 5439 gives 5.50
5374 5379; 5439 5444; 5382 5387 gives 6.18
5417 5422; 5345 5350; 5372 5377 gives 5.88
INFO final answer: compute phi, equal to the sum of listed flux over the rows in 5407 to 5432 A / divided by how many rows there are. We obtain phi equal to 10.6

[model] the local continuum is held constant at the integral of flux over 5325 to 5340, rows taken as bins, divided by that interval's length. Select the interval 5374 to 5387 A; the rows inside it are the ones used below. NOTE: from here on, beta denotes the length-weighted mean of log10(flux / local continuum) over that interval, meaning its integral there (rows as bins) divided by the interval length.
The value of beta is 0.025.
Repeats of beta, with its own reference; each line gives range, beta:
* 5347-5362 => 0.023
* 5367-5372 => -0.009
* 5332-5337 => 0.012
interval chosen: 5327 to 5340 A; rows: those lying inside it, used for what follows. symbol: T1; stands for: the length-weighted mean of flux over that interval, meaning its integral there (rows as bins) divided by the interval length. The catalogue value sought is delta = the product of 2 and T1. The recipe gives 21.0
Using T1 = 10.5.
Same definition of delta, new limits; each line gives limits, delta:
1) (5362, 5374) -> 21.0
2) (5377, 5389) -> 22.0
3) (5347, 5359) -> 21.9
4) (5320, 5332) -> 20.4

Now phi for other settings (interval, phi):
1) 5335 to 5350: 10.8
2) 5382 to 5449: 10.6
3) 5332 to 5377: 10.8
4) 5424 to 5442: 10.9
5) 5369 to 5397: 10.7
